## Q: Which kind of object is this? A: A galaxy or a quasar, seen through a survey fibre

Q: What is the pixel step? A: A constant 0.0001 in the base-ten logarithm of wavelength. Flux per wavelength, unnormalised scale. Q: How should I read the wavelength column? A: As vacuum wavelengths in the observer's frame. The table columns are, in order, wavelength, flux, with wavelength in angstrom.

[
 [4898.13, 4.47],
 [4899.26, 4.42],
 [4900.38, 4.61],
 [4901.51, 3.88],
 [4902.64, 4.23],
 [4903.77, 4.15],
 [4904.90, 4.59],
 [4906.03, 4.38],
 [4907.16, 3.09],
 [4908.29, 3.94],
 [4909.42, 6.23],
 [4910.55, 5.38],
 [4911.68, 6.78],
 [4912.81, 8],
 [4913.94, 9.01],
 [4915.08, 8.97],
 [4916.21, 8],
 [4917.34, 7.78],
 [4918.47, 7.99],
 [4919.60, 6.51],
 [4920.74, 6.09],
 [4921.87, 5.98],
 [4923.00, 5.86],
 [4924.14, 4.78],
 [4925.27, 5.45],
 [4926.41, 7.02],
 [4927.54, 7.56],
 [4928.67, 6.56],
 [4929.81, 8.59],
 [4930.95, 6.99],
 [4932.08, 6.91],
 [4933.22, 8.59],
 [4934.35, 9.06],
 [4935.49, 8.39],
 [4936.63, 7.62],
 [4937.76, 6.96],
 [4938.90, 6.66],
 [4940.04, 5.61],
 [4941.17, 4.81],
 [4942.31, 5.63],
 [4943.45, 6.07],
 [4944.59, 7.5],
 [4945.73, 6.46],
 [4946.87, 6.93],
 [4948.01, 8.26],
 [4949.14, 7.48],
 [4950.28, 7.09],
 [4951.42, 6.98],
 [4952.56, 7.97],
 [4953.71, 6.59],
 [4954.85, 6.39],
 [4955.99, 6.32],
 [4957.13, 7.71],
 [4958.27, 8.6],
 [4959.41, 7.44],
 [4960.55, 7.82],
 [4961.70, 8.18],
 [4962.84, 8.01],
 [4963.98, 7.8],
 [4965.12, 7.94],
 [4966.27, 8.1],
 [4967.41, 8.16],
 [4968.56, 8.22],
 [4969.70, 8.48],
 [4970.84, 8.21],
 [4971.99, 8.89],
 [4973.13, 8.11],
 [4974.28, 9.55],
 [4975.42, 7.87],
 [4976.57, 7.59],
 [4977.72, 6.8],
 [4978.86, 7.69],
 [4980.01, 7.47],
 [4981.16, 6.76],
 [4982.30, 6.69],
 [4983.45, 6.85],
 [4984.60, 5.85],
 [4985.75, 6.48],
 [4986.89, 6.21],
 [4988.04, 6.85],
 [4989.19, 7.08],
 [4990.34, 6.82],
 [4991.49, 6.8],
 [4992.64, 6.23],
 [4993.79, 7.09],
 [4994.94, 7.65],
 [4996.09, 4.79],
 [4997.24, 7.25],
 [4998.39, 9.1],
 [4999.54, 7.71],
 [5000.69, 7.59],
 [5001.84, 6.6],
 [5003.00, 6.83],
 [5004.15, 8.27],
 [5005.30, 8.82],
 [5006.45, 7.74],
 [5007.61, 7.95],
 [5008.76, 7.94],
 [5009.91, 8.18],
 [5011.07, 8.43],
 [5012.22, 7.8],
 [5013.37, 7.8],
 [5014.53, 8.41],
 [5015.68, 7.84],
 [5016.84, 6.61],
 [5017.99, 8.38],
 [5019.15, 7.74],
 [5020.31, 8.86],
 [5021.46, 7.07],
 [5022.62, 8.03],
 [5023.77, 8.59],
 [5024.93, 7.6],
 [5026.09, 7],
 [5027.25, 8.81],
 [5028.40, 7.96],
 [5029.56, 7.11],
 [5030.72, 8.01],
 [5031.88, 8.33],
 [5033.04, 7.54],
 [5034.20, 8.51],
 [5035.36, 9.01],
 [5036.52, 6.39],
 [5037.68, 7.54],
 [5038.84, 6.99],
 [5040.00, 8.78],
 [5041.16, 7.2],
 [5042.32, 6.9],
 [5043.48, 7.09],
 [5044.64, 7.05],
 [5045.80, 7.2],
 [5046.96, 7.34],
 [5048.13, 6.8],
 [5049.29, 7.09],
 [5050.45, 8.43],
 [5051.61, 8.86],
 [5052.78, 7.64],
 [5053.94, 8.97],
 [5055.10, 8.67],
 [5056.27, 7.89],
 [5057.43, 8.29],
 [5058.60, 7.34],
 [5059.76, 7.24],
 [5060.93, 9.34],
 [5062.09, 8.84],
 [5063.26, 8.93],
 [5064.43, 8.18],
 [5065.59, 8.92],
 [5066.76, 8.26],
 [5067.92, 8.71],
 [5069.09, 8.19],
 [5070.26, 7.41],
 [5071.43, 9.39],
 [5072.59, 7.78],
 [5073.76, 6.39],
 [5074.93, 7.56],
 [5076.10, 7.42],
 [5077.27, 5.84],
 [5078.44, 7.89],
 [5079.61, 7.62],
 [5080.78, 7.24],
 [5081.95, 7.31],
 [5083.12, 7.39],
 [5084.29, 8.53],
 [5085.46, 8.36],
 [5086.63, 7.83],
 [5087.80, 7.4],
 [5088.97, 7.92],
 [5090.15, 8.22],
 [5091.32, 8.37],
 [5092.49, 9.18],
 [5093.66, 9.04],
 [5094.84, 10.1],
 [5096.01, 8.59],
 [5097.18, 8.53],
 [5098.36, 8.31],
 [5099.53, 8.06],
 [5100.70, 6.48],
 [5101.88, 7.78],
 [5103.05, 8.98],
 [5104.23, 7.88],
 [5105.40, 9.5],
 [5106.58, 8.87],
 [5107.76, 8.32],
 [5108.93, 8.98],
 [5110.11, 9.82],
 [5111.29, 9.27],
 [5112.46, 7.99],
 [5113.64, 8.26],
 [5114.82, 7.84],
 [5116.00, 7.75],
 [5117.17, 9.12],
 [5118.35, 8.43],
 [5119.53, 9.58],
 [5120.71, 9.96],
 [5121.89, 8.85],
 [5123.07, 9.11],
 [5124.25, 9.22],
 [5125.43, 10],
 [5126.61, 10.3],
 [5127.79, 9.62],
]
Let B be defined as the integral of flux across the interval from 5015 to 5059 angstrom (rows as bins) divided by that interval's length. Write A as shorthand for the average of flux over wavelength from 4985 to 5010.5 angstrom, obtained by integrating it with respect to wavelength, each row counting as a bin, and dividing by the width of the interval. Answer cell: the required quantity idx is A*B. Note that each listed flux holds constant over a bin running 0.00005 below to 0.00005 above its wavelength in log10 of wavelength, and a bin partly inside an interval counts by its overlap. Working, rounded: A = 7.3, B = 7.8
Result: 56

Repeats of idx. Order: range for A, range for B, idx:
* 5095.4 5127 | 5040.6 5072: 70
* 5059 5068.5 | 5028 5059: 66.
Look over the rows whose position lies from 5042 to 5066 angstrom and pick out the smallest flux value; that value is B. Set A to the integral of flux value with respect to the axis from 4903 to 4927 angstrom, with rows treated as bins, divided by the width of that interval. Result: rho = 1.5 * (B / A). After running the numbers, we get 1.65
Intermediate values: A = 6.17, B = 6.8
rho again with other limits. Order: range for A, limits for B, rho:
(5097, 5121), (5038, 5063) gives 1.19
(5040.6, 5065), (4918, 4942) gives 0.91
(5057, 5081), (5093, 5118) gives 1.22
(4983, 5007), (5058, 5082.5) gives 1.24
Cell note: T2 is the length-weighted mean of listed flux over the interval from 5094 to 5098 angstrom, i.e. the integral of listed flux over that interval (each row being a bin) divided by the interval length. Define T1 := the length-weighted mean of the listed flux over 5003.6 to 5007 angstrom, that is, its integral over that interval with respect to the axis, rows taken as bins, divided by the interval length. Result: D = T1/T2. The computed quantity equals 0.9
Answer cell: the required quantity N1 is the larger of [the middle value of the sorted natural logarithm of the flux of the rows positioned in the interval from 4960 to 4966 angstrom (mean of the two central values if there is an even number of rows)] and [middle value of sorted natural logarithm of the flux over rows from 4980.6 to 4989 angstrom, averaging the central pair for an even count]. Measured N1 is 2.07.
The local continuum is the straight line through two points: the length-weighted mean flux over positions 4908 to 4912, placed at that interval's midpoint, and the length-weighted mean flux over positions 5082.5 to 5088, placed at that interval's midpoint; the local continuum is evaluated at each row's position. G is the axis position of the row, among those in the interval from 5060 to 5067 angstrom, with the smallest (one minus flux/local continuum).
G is 5060.93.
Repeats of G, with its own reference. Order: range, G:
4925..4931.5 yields 4929.81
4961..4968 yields 4961.70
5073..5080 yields 5078.44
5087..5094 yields 5092.49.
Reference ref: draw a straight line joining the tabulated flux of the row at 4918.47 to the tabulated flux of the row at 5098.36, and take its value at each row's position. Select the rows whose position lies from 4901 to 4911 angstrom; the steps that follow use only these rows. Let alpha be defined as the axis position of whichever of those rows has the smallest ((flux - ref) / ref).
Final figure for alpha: 4907.16 angstrom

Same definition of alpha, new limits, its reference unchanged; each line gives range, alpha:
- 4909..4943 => 4924.14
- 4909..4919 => 4910.55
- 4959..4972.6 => 4959.41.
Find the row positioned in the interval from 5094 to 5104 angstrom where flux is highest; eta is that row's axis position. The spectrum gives 5094.84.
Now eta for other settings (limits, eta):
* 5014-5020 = 5014.53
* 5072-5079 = 5078.44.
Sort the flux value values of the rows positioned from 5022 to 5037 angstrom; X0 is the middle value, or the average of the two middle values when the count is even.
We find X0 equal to 8.01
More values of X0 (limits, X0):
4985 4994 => 6.81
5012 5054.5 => 7.74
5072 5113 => 8.06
